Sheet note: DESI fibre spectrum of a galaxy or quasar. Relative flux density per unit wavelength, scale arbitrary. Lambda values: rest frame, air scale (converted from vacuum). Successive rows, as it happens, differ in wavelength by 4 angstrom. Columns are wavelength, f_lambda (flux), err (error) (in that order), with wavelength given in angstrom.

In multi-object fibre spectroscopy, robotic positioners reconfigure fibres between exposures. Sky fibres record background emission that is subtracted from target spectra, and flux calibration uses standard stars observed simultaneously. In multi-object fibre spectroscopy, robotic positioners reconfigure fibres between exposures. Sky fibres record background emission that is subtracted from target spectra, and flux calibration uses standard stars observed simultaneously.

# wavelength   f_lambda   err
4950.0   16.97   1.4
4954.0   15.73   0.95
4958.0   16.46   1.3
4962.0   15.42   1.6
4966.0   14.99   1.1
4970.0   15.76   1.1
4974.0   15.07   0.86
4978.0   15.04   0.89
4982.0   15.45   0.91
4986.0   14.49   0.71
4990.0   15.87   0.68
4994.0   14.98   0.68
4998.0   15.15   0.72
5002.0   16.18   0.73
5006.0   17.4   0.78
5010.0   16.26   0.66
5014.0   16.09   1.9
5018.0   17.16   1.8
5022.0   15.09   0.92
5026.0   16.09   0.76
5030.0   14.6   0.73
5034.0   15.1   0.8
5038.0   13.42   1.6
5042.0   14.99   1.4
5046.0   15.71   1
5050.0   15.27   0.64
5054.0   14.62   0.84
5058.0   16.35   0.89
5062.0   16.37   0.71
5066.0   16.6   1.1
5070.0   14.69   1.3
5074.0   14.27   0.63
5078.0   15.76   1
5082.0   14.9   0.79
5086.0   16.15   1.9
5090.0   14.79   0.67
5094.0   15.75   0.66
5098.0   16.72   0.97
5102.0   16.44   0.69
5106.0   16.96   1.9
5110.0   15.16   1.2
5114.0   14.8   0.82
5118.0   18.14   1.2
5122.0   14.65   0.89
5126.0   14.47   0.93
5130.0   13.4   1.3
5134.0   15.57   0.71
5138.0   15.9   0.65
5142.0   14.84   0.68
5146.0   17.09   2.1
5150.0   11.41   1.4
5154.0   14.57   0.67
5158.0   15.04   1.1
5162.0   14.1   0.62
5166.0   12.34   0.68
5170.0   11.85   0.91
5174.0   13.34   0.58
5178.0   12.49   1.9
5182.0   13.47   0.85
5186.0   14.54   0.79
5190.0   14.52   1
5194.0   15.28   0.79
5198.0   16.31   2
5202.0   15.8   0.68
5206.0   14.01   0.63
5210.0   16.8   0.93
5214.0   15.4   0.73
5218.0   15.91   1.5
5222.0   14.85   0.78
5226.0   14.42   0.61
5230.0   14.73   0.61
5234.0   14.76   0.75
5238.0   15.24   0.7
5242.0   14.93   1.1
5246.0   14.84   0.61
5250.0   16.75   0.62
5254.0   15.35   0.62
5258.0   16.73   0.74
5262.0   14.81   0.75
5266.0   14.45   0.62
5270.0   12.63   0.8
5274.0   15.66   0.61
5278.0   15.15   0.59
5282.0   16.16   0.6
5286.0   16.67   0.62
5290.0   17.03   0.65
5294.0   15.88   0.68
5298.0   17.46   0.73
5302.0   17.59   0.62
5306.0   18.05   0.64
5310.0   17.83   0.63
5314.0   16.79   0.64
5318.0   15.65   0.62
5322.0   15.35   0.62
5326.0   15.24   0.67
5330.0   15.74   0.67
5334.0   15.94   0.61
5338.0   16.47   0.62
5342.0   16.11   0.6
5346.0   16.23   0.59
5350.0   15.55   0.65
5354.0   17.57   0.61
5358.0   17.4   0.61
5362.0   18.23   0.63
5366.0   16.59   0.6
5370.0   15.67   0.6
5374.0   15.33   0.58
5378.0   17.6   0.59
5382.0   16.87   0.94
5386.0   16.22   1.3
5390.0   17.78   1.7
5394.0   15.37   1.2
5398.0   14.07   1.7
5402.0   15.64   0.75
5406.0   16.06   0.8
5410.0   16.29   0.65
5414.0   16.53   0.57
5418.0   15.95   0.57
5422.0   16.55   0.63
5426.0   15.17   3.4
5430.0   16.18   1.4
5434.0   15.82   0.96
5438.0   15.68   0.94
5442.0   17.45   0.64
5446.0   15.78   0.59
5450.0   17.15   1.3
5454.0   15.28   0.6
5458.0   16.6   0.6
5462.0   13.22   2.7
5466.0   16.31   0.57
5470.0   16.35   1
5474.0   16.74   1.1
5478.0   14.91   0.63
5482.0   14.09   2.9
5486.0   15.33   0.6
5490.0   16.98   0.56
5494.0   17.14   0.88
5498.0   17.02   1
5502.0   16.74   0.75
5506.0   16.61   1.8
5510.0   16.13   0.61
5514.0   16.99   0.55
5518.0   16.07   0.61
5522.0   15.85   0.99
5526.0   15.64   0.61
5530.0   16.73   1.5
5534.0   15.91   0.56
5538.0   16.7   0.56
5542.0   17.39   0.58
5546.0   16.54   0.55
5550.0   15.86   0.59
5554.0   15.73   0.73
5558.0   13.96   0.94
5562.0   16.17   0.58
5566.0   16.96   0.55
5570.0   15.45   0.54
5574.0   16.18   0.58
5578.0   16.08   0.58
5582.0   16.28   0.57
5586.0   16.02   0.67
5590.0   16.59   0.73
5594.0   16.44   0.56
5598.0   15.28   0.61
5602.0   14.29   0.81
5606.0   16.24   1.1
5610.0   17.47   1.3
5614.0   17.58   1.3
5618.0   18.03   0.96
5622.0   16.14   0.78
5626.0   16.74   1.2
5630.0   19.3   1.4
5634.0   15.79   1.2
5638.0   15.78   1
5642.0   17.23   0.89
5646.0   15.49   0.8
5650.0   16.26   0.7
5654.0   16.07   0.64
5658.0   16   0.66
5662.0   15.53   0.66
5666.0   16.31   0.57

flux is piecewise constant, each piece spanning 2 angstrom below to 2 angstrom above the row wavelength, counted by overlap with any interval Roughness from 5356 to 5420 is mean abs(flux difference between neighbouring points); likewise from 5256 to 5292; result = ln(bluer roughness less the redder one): -1.9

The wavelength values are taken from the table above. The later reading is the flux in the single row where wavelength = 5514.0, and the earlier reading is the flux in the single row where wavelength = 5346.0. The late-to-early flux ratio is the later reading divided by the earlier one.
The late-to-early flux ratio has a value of 1.05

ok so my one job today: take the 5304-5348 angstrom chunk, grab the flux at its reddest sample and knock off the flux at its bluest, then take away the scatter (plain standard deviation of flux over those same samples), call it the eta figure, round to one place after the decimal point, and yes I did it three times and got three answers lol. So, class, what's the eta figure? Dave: -2.7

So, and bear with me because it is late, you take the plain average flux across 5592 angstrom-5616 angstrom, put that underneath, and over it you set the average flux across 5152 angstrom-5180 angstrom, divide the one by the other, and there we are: 0.83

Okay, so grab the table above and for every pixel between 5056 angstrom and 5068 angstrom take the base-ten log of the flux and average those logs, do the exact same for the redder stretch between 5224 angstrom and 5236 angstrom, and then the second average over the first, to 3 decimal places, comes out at 0.958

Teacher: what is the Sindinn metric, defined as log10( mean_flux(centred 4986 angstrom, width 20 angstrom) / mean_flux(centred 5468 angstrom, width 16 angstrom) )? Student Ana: -0.014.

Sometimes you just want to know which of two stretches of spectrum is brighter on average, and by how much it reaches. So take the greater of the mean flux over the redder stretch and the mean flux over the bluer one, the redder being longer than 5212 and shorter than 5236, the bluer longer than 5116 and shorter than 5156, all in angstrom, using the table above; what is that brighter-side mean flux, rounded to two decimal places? 15.01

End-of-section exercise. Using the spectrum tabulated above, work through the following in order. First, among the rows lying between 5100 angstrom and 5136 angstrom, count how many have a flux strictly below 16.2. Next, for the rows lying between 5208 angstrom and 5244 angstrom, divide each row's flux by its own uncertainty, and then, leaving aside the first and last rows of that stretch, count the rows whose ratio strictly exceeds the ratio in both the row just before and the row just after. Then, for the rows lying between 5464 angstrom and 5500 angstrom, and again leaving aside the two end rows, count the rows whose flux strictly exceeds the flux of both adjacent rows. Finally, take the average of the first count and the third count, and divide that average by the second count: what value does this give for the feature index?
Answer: 1.3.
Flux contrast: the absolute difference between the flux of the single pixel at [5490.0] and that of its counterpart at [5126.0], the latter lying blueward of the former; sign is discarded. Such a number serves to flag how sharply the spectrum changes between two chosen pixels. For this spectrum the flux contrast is 2.5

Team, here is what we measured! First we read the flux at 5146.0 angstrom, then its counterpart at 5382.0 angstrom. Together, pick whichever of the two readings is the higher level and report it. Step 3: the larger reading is 17.1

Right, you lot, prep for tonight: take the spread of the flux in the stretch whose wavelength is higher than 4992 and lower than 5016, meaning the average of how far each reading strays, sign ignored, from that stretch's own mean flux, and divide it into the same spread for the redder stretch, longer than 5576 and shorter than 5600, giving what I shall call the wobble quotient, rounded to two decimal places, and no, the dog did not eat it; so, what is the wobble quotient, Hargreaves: 0.51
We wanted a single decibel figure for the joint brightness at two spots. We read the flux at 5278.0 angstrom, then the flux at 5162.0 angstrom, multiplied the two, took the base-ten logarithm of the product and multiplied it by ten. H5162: 23.3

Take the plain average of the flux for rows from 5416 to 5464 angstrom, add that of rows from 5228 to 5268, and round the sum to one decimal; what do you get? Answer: 31.2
